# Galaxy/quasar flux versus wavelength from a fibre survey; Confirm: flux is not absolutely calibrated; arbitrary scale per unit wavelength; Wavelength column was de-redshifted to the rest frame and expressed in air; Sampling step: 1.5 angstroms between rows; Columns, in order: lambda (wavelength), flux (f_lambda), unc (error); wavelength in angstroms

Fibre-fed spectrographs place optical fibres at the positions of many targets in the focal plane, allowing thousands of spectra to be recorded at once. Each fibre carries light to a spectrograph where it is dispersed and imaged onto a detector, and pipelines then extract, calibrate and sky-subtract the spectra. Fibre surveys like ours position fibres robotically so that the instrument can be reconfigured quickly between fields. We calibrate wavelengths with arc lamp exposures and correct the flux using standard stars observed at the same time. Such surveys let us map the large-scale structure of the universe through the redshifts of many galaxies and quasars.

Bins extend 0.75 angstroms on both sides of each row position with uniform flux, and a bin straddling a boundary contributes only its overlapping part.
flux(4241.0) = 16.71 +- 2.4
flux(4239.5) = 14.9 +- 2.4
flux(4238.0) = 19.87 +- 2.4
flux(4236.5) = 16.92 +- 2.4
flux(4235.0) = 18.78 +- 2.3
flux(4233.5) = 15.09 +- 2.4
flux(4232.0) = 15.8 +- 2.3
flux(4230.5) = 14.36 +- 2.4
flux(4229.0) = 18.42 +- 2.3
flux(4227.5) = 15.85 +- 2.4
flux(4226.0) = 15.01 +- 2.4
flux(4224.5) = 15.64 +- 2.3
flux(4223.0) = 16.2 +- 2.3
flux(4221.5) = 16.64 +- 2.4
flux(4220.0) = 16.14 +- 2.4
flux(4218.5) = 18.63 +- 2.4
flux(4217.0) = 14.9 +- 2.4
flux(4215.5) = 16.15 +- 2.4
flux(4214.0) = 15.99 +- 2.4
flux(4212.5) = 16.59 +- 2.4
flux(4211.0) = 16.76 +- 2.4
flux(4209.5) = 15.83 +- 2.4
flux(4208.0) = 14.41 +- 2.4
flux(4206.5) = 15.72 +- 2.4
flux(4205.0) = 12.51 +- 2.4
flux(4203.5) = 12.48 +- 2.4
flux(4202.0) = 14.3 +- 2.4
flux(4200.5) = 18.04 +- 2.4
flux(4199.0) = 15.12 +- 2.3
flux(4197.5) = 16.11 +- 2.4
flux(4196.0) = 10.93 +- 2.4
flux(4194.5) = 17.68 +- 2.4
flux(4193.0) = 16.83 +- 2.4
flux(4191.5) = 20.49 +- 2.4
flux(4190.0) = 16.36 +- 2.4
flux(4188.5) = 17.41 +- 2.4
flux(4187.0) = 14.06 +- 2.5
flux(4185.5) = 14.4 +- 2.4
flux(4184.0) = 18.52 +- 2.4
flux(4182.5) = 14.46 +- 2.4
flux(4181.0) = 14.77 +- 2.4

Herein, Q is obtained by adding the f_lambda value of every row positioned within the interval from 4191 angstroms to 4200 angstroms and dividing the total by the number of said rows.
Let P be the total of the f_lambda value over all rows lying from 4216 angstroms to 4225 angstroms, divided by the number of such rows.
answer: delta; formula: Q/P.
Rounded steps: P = 16.4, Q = 16.2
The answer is 0.99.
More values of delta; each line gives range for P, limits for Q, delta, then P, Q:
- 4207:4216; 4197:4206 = 0.93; 16.0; 14.8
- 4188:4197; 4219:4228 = 0.96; 16.6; 15.9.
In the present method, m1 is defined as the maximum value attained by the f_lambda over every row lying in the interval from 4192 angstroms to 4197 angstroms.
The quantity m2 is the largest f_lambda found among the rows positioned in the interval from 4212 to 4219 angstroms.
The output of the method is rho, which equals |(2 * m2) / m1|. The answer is 2.11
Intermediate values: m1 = 17.68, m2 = 18.63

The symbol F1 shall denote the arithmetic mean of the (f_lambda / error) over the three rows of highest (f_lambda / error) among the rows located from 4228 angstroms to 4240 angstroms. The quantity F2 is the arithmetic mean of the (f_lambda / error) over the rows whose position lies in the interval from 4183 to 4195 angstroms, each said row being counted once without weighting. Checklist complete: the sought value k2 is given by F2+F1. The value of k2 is 15.2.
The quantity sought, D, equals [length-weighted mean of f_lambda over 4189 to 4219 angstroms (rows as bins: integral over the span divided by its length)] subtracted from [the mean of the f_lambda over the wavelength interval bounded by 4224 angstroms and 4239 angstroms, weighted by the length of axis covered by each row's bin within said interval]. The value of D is 0.8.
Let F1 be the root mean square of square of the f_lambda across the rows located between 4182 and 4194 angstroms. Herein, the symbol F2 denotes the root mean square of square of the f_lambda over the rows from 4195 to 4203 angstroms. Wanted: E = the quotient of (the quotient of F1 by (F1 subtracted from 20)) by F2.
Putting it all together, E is -0.0045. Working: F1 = 288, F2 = 237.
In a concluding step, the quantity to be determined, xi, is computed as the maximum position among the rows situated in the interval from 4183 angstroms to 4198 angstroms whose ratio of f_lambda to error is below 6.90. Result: 4197.5 angstroms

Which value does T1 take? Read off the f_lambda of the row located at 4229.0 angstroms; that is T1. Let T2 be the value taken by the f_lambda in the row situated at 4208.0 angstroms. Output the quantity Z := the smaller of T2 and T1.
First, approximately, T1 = 18.42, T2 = 14.41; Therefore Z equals 14.4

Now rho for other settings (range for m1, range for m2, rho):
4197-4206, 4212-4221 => 2.07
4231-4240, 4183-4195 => 2.06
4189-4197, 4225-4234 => 1.80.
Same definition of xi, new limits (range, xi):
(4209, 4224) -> 4220.0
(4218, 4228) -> 4227.5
